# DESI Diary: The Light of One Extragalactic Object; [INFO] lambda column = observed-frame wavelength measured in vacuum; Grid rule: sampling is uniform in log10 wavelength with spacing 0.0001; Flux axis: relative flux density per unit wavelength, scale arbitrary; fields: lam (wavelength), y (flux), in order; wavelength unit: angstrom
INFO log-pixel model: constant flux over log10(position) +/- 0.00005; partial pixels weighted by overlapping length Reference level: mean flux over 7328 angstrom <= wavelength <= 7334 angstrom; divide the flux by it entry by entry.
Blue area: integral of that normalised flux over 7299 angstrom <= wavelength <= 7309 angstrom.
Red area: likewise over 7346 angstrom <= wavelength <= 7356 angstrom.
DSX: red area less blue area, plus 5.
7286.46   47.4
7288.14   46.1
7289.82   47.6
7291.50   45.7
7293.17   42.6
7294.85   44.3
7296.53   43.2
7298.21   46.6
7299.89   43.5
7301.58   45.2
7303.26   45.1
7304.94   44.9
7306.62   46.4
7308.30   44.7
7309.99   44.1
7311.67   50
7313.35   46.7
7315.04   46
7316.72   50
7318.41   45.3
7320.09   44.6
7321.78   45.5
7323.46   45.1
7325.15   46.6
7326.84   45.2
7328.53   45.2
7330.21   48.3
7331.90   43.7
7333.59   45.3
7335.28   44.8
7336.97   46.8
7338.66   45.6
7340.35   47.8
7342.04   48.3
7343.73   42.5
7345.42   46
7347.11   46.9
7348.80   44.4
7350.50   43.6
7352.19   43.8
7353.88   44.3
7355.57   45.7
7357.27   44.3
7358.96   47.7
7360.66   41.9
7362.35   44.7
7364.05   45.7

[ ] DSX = 5.0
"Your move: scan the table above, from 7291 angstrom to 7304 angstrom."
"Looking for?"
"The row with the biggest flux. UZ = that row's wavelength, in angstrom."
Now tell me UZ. 7298.21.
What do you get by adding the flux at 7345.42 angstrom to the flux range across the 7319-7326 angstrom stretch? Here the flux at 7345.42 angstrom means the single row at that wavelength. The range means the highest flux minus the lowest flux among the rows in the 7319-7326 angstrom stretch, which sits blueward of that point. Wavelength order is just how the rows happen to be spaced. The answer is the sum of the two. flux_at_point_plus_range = 48.0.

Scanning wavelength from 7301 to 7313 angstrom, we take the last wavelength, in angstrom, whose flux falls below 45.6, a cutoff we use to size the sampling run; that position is 7309.99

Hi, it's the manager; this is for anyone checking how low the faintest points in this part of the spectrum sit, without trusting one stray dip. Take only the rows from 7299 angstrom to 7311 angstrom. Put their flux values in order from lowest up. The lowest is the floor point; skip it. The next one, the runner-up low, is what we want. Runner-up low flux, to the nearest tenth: 44.1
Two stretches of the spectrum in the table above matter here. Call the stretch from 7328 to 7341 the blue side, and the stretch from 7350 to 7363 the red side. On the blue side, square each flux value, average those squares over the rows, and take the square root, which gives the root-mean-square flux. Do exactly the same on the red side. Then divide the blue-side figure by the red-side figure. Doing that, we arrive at 1.03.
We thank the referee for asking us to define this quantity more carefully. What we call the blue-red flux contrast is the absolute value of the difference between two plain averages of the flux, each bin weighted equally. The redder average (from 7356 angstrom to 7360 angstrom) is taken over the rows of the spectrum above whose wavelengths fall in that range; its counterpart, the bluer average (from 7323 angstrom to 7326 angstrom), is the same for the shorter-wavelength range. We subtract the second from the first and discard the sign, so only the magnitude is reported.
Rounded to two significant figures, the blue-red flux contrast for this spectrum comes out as 0.15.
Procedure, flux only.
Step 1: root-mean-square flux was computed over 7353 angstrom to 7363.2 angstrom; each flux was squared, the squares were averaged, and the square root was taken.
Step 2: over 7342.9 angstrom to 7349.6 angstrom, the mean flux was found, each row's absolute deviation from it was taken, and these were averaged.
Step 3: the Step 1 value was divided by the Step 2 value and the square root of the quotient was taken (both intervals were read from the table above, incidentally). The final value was 5.5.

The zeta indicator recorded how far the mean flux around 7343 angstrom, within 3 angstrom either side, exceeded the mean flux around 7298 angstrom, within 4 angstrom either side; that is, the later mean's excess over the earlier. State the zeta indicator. 1.6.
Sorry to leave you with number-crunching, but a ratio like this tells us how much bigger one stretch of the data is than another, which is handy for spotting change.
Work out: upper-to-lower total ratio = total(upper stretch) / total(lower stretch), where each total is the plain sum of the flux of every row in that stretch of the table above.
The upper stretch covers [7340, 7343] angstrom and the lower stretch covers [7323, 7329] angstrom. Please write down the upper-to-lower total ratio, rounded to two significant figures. 0.53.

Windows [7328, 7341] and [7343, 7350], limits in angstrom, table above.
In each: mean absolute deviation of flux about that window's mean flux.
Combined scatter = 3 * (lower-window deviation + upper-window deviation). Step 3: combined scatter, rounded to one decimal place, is 8.3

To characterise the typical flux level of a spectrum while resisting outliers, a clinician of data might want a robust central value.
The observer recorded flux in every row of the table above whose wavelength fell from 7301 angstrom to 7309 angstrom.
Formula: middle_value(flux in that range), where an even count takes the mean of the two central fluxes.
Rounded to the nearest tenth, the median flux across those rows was 45.1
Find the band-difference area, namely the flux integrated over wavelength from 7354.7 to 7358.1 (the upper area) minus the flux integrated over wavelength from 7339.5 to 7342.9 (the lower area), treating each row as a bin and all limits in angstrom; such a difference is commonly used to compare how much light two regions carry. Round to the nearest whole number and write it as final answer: -10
